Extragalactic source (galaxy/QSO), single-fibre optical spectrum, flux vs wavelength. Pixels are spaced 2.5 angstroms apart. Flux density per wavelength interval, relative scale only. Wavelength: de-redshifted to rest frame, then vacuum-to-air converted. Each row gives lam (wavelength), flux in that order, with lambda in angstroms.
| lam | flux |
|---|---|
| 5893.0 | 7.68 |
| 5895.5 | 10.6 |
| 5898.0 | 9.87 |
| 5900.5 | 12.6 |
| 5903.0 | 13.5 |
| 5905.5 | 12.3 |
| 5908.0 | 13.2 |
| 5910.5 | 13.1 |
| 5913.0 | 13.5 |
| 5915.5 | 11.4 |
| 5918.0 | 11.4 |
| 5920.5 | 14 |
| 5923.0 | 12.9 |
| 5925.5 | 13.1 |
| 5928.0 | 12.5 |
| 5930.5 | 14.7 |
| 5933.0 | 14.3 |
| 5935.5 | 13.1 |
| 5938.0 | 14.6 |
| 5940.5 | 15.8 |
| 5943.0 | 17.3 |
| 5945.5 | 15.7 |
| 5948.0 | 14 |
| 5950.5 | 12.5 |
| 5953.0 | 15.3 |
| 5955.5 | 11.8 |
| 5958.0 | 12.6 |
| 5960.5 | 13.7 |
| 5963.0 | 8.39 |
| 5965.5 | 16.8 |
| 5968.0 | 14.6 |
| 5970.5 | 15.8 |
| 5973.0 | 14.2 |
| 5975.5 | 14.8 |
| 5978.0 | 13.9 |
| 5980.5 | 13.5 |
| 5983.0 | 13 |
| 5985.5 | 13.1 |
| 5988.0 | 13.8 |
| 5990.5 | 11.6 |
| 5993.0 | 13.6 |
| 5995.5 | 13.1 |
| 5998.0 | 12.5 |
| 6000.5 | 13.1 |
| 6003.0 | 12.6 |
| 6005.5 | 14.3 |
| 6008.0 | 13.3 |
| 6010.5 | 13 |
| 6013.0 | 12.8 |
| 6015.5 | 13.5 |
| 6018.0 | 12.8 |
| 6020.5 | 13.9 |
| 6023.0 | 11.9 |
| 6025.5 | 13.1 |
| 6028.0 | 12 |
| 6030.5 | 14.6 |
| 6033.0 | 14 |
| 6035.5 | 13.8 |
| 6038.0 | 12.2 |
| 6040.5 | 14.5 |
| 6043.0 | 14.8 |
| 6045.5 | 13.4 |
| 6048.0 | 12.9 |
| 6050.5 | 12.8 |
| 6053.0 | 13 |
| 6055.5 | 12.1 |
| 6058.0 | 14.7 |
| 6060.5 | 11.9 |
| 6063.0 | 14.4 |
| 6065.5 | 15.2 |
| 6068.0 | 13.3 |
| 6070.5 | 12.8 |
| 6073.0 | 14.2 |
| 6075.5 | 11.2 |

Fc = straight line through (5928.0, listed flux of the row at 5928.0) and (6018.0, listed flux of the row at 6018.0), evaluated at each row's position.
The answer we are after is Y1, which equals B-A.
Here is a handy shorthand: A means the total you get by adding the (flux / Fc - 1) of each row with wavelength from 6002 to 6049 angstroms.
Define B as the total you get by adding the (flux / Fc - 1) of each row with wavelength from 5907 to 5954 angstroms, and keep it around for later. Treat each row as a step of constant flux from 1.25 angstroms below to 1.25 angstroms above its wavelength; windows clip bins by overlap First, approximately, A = 0.76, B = 2.0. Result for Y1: 1.22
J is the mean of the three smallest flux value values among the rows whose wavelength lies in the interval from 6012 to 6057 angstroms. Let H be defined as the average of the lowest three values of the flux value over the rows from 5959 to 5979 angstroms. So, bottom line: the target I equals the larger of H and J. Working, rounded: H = 12.0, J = 12.00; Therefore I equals 12.0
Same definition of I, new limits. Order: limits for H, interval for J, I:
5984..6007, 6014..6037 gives 12.2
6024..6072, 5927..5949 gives 13.2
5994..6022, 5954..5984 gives 12.6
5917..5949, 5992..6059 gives 12.3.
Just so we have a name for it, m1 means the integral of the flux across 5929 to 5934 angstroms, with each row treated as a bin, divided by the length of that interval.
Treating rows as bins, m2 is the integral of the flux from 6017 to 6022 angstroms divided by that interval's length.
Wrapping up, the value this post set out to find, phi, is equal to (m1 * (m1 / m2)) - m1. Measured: 1.2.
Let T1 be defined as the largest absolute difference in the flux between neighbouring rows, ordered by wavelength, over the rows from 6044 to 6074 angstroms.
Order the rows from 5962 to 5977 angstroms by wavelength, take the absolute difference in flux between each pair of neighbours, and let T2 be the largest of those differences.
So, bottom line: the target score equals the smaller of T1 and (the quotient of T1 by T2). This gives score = 0.3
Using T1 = 2.8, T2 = 8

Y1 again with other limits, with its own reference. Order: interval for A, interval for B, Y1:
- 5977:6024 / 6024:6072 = 0.24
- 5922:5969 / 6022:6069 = -1.25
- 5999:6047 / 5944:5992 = 0.72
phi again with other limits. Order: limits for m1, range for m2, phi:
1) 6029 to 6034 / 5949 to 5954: 0.4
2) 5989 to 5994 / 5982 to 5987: -0.5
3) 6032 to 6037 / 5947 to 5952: 0.5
